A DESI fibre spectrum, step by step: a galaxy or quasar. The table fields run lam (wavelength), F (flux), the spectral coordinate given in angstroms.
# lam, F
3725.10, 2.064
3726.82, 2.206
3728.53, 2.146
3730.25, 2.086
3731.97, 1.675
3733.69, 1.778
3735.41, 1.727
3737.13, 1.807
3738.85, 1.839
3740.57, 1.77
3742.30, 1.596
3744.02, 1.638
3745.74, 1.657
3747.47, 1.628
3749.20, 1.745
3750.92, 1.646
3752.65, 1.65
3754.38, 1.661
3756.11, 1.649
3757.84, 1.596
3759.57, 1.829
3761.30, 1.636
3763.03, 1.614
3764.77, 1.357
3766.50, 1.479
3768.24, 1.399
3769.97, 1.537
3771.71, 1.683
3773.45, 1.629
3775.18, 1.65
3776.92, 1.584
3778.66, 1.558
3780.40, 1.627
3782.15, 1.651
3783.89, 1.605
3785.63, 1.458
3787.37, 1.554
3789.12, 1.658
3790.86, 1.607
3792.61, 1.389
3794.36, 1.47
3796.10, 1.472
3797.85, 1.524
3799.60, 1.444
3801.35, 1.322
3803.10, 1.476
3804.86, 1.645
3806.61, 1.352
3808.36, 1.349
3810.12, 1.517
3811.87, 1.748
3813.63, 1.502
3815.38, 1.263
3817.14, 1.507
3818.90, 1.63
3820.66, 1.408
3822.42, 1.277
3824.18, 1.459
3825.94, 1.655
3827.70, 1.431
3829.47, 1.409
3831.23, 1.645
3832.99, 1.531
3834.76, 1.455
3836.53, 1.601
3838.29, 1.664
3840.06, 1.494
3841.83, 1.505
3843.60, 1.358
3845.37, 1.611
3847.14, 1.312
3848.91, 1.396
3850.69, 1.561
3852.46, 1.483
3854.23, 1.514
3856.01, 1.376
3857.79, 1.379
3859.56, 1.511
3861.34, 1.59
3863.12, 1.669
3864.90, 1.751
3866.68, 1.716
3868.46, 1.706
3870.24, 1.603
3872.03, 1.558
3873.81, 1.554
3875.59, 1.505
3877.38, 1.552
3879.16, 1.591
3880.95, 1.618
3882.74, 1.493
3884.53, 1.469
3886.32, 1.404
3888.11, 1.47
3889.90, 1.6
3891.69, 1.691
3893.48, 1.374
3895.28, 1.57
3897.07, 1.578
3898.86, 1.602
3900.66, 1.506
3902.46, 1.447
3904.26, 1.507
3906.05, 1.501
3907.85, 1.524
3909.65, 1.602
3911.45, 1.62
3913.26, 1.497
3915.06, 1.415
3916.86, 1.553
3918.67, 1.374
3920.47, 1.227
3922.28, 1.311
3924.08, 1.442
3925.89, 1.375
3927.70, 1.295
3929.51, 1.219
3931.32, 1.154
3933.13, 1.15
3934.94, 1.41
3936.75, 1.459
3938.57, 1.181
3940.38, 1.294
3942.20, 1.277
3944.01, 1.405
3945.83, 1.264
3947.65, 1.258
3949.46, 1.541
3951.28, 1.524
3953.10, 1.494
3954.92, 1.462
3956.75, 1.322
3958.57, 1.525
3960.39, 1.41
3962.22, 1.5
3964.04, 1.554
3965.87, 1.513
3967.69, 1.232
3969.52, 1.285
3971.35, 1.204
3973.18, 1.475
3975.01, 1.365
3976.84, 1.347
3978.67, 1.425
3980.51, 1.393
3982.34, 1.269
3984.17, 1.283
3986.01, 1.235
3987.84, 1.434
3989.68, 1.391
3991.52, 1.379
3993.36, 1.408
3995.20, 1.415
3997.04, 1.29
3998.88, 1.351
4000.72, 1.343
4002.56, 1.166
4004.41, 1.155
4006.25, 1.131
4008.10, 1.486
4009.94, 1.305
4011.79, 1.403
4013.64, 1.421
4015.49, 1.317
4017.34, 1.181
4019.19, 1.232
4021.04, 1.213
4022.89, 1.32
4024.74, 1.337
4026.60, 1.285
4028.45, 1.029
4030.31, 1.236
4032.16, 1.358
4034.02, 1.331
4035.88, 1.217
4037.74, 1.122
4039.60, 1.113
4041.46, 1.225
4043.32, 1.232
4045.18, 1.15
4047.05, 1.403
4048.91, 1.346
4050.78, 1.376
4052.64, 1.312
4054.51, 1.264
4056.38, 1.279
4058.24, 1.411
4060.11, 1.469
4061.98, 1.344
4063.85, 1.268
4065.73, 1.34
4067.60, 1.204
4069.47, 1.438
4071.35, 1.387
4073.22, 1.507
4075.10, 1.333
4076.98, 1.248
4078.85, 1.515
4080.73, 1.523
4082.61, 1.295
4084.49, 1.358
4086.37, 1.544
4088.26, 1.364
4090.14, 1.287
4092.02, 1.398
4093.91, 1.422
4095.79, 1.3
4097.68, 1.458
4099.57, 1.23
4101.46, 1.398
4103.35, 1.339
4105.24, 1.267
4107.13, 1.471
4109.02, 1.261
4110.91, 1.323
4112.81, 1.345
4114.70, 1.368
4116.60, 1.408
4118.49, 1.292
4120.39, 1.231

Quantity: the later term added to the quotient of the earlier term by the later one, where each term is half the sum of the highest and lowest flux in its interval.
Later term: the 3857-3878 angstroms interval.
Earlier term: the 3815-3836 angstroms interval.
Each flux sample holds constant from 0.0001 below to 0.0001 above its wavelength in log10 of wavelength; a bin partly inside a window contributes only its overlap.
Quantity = 2.50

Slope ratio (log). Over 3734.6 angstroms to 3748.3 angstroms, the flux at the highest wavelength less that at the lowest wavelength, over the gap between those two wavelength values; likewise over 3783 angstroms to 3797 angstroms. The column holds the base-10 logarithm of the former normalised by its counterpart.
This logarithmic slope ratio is -0.12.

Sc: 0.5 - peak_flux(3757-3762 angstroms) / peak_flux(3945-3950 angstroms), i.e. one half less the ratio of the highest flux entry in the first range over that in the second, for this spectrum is -0.69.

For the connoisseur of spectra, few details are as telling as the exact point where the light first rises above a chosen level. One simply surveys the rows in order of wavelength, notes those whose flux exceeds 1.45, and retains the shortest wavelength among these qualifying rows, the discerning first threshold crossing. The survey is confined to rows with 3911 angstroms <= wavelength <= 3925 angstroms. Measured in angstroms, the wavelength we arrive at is 3911.45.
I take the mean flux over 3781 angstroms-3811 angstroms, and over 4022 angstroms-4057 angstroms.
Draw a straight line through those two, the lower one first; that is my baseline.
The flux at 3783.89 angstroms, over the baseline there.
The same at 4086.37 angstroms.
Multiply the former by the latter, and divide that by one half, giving 2.7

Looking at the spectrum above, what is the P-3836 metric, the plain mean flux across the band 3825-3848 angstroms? 1.51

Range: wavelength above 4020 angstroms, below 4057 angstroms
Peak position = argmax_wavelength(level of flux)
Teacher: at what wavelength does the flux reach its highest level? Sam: 4047.05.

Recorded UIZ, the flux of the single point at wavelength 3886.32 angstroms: 1.404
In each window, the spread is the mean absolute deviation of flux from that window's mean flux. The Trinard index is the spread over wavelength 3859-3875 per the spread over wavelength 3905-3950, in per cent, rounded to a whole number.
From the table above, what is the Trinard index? 61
